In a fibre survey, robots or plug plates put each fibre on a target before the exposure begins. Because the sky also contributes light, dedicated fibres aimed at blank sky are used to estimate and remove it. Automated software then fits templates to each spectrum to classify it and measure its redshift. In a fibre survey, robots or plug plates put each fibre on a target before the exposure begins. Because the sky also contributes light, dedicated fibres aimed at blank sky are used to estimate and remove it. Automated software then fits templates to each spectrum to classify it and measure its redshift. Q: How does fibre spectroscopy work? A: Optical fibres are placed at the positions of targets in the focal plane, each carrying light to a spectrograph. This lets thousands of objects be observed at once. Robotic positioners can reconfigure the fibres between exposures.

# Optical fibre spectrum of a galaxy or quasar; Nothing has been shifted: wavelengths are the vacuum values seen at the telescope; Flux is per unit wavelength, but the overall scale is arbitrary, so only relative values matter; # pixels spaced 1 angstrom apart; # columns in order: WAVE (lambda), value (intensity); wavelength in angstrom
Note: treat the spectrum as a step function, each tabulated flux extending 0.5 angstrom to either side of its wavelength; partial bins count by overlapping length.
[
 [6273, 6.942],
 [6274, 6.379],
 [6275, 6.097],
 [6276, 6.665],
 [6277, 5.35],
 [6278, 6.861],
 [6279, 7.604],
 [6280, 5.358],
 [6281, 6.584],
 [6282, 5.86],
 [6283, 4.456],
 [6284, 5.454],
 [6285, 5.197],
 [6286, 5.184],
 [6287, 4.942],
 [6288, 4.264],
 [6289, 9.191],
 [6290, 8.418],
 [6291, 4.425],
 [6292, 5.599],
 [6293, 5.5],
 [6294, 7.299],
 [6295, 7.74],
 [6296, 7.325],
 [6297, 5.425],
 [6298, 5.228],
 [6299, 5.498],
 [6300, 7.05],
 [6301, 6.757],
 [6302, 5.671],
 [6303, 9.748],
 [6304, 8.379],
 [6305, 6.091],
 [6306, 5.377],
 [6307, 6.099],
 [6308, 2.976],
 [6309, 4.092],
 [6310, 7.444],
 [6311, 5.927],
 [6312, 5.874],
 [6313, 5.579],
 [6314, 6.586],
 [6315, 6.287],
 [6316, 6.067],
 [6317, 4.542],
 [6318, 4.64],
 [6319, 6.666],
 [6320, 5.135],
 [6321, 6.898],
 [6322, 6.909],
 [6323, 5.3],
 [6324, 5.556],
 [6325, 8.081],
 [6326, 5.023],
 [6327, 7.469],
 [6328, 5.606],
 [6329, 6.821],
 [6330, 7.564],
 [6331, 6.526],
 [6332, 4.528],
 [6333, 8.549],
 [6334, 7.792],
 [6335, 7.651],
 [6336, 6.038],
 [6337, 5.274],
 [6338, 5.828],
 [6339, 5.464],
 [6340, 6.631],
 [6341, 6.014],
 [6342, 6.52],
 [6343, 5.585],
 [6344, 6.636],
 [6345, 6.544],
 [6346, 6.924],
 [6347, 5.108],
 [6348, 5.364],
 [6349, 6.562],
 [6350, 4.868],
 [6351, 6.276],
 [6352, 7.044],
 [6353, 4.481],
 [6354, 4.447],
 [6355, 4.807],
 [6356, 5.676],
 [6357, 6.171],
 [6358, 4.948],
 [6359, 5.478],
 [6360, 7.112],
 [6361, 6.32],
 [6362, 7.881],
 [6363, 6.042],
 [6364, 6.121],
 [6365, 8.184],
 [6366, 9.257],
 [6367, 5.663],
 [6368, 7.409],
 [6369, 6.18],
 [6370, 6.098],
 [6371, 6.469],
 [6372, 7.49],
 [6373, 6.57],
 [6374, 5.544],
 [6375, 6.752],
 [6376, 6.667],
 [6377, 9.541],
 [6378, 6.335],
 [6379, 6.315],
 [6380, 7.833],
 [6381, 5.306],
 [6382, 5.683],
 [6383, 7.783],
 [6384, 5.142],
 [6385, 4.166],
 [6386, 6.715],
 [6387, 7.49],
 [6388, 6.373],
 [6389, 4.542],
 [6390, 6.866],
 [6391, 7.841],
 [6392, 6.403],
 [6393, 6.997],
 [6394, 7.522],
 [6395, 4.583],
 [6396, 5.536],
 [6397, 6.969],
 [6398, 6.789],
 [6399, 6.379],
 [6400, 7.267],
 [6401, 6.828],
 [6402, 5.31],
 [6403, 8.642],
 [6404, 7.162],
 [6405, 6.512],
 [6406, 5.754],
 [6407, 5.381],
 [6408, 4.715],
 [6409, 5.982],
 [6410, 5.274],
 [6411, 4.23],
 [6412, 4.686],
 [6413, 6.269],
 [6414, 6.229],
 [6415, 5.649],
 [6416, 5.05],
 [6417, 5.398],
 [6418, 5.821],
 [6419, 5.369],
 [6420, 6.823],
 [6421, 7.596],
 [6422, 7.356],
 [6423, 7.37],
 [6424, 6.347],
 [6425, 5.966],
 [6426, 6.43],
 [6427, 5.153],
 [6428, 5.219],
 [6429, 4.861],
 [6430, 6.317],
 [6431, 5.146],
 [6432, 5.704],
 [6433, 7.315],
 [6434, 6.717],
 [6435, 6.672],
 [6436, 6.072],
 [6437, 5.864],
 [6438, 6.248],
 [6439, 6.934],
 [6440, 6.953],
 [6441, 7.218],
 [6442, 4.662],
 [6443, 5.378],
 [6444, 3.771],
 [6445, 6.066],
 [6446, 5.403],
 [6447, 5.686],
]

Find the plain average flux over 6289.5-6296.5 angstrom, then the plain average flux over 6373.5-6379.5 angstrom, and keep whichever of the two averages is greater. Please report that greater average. 6.86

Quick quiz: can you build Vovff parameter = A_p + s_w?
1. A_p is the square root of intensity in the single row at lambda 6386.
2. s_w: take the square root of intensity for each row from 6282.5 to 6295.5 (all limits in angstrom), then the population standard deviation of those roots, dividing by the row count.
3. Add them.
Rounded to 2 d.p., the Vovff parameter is 2.90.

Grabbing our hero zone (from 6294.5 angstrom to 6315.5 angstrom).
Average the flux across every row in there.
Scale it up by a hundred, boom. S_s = 625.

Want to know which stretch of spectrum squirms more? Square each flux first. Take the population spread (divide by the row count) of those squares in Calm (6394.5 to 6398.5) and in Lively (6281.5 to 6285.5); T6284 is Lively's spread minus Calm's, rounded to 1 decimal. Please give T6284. -6.1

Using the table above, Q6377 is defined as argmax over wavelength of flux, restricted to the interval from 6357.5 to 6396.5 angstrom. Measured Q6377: 6377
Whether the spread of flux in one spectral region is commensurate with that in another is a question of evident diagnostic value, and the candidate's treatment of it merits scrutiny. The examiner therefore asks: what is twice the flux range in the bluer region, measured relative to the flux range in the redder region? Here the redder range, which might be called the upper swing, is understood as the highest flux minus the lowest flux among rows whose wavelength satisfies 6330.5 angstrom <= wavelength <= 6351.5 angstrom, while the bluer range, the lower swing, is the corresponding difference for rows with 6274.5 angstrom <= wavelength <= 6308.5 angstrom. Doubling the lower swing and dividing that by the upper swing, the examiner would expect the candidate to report 3.4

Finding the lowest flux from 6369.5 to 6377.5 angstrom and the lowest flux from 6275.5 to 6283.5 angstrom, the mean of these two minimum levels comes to 5.0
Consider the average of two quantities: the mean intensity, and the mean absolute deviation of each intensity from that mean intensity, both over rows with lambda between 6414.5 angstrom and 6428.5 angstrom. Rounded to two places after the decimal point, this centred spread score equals 3.43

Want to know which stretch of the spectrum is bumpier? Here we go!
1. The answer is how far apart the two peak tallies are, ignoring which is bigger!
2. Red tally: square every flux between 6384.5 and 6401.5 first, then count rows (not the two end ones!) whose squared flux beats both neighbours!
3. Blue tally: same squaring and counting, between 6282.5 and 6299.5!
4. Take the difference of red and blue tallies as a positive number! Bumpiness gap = 1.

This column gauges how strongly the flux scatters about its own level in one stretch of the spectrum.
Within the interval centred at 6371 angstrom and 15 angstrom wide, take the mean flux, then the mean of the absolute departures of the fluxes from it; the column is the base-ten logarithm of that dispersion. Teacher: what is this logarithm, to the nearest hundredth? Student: -0.02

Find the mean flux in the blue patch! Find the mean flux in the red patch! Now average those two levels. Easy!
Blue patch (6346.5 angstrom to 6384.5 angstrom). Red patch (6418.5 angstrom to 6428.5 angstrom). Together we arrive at 6.35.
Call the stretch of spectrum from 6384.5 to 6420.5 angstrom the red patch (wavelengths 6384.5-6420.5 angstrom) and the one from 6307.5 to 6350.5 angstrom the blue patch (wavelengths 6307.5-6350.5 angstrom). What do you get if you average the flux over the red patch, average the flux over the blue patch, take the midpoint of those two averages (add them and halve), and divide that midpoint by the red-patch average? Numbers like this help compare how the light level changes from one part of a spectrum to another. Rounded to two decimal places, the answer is 1.00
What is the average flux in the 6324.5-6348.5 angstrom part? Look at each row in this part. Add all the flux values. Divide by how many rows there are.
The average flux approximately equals 6.40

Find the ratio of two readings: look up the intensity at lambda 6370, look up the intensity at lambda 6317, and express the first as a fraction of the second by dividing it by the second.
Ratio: 1.3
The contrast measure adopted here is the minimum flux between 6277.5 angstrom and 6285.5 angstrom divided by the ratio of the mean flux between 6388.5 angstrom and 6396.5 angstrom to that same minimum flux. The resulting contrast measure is 3.2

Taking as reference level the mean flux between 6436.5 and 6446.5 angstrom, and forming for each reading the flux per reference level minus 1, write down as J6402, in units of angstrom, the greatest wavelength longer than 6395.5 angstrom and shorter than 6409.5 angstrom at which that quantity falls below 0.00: 6408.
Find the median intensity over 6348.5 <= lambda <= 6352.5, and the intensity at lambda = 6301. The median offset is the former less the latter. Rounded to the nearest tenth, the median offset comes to -0.3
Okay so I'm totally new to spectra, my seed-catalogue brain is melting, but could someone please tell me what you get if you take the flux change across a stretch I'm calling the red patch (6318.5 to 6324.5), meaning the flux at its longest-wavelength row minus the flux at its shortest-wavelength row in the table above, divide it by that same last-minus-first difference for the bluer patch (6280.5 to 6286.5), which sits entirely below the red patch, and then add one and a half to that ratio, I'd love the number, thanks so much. 2.3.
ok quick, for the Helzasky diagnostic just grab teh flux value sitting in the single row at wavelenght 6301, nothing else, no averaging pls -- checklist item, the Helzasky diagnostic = 6.757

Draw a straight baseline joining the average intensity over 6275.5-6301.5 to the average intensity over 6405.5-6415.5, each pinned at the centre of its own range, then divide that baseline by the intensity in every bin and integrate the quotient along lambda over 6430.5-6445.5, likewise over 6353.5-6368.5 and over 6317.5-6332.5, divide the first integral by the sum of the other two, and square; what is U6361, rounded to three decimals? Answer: 0.218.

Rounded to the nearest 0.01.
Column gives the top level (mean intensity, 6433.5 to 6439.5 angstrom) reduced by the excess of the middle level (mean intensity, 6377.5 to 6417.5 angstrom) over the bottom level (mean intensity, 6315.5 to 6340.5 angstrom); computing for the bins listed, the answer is 6.53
